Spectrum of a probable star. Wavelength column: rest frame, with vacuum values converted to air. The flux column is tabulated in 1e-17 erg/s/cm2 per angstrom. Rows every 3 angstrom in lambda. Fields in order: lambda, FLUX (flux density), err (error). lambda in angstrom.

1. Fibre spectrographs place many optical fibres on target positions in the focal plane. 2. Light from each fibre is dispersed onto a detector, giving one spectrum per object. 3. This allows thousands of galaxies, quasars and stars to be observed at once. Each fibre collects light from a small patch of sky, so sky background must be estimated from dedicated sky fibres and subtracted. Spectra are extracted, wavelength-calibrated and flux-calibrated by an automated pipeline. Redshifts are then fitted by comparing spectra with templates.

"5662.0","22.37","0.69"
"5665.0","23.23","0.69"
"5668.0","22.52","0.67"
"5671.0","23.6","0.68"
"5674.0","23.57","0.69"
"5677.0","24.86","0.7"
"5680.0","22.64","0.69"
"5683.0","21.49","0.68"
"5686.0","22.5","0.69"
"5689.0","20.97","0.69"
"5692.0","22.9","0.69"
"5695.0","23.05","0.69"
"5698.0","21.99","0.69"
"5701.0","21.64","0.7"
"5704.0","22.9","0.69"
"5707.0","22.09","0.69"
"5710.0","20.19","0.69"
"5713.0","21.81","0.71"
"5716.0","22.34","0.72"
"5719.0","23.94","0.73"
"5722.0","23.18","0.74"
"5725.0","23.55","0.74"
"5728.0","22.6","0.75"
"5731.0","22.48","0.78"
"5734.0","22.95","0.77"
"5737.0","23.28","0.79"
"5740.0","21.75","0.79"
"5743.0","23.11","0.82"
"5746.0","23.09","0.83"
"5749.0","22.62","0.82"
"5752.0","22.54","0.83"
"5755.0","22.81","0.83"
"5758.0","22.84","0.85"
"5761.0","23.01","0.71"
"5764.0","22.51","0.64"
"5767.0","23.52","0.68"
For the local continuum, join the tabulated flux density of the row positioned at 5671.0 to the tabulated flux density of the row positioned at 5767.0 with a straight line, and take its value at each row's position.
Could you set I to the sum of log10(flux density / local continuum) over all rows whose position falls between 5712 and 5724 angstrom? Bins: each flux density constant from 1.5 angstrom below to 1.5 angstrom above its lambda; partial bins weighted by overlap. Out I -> -0.06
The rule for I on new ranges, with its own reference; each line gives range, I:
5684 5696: -0.09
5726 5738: -0.05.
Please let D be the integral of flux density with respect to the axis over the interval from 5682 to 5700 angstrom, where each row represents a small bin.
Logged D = 399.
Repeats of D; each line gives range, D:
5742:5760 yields 411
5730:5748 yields 410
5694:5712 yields 395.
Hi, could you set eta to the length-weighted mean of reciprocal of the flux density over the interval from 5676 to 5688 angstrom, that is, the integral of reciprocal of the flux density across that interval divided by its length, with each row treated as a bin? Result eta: 0.0442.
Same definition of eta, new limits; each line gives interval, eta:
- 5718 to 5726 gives 0.0425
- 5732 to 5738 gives 0.0434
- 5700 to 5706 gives 0.0449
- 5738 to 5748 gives 0.0441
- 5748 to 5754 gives 0.0443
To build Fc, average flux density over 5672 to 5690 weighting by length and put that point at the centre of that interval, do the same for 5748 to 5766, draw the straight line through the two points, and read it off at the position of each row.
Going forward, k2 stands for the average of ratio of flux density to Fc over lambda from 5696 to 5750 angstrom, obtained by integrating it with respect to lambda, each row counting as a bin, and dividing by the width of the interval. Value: 0.99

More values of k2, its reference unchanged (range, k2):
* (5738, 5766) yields 1.00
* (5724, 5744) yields 1.00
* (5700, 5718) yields 0.96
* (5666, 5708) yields 1.00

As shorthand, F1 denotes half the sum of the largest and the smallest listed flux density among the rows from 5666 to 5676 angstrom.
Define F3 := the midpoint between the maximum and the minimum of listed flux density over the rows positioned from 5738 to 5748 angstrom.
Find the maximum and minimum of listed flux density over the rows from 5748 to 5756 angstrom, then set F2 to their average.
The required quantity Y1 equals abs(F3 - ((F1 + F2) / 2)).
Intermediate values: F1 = 23.1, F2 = 22.7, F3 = 22.4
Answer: 0.4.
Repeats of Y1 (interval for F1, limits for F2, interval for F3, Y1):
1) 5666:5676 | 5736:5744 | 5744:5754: 0.0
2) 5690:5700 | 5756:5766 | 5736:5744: 0.1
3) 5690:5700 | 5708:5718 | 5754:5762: 1.0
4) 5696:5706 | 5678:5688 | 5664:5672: 0.9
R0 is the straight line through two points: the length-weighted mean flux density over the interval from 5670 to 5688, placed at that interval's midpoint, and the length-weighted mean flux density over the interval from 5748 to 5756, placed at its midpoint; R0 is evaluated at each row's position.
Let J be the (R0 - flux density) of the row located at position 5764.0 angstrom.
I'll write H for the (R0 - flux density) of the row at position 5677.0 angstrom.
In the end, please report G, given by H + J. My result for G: -1.7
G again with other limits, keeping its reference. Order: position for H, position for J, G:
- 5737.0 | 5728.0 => -0.4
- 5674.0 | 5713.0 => 0.5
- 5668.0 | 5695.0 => 0.5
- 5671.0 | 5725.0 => -1.3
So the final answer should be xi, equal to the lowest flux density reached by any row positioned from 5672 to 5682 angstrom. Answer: 22.64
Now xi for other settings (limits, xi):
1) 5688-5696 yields 20.97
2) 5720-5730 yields 22.6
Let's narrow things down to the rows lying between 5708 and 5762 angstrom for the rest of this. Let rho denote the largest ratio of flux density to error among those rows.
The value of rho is 32.8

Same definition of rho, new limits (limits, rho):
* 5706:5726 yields 32.8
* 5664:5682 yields 35.5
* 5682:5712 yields 33.4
